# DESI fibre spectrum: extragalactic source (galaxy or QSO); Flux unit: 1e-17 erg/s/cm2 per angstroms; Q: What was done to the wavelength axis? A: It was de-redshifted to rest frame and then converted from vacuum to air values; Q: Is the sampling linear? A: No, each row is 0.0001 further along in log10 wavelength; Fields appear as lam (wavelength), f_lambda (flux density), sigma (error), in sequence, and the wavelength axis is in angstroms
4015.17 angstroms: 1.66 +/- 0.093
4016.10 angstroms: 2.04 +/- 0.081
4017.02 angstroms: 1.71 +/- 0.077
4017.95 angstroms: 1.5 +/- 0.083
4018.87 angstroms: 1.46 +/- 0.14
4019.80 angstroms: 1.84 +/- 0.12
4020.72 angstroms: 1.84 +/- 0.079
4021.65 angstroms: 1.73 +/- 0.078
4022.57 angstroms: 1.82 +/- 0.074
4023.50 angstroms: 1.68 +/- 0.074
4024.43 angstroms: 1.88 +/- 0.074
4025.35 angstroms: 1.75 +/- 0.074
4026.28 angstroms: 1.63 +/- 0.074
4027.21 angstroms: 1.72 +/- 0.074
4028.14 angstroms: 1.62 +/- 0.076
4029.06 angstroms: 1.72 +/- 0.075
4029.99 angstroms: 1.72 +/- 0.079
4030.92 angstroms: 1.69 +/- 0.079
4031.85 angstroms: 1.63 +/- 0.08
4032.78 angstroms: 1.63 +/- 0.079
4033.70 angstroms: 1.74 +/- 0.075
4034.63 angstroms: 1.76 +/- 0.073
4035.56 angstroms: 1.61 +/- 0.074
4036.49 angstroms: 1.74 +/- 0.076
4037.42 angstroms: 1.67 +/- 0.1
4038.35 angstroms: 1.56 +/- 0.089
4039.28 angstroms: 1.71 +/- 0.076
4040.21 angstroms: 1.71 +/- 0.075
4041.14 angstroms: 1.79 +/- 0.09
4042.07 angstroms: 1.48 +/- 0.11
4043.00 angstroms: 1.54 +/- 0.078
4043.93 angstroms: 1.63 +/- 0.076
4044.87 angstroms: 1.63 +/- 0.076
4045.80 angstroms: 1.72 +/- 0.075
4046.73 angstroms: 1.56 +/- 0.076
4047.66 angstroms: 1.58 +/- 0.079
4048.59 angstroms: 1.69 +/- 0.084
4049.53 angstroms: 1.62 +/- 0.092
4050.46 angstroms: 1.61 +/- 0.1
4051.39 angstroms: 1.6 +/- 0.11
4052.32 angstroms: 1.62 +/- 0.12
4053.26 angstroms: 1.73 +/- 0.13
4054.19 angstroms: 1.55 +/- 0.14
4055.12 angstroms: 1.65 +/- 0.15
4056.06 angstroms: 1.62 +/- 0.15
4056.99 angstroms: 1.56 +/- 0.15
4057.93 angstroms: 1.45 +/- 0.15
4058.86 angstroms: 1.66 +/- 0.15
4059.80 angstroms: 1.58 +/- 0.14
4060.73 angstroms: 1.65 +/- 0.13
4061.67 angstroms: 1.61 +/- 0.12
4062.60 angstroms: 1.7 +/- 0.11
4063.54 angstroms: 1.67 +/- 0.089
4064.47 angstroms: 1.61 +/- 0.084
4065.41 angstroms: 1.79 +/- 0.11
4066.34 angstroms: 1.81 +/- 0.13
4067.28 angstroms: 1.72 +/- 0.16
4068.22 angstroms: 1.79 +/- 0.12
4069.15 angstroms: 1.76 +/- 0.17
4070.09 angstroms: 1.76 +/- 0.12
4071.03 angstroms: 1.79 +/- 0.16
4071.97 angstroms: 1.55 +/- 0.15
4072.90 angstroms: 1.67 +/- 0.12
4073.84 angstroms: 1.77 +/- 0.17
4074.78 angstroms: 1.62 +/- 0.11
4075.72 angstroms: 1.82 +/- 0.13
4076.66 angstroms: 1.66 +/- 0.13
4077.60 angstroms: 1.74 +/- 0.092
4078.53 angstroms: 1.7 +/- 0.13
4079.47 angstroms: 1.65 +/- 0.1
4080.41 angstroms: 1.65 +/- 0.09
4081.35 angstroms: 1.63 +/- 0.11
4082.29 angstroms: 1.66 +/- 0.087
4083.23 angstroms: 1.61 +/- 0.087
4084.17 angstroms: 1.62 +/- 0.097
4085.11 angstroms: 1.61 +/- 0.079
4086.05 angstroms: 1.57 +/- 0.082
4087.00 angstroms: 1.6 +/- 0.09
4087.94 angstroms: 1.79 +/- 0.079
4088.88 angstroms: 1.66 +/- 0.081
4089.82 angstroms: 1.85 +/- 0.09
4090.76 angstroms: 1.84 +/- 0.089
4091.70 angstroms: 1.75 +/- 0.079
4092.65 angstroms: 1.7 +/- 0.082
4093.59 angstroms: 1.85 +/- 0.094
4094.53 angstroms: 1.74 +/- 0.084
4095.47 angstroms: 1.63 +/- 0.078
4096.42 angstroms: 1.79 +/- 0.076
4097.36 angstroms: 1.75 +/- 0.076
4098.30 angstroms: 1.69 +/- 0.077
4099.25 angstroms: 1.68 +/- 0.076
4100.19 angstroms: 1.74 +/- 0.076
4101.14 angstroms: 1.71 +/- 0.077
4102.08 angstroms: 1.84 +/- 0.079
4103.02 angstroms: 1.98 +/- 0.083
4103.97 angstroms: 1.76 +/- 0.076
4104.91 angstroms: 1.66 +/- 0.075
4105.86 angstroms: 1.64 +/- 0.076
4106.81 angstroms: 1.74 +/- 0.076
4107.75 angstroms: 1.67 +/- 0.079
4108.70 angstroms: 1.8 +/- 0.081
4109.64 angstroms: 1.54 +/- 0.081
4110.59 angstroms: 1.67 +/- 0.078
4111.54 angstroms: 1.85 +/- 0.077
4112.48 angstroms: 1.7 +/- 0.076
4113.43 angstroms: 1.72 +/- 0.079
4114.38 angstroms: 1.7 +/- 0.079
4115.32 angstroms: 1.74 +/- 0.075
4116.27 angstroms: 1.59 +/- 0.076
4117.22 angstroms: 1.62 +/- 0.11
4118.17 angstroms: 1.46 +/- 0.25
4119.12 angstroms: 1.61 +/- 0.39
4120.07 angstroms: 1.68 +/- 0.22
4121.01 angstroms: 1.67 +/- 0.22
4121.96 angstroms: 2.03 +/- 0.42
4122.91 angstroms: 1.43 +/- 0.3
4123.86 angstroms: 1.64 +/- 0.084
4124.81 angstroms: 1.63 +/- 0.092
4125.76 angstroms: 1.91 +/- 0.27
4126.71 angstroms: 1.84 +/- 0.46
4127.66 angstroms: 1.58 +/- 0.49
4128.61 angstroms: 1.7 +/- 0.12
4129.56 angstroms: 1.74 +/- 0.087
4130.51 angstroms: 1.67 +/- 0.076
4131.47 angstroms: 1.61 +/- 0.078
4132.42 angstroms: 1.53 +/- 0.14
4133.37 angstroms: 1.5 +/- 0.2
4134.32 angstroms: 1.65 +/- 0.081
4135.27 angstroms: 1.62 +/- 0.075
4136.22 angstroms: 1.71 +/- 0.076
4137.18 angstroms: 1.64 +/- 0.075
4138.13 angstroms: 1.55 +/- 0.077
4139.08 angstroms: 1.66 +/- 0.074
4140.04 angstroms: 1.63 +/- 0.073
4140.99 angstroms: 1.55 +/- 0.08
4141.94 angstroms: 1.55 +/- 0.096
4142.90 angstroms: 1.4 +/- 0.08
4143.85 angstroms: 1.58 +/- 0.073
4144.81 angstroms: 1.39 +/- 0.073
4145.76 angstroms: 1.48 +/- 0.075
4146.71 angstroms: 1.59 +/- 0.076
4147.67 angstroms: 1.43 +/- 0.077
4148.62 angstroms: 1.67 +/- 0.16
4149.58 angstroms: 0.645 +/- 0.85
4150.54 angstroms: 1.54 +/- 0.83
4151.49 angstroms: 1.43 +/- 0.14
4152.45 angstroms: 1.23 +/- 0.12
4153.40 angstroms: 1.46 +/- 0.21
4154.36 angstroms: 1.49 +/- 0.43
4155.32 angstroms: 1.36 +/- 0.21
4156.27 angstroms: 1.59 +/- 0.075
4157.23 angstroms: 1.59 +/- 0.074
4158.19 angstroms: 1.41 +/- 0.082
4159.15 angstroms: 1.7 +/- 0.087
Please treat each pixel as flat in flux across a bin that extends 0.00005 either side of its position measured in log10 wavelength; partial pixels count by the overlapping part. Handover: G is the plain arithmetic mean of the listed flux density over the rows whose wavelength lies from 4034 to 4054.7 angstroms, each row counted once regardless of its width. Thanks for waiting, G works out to 1.64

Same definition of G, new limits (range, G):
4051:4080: 1.67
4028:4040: 1.68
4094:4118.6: 1.71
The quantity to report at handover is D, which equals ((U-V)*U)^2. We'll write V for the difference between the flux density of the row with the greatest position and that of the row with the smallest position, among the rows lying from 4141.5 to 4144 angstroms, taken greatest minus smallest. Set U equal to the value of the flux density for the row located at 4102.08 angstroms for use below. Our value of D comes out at 11.1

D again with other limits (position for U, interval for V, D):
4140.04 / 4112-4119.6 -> 7.9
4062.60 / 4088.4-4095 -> 7.6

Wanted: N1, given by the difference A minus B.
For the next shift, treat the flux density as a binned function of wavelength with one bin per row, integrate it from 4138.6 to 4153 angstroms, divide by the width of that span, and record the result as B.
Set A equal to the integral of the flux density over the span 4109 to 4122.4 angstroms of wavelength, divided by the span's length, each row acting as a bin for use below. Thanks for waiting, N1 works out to 0.23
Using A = 1.69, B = 1.45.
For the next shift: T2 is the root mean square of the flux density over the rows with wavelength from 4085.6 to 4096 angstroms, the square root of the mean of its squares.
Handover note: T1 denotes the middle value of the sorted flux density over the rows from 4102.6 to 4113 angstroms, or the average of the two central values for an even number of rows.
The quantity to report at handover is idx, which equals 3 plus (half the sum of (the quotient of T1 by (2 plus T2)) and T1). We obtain 4.08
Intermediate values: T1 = 1.700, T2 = 1.728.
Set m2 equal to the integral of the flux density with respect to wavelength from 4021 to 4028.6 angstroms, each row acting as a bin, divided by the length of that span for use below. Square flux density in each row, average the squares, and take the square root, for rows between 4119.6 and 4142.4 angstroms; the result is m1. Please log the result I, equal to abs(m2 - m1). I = 0.07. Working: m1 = 1.66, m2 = 1.73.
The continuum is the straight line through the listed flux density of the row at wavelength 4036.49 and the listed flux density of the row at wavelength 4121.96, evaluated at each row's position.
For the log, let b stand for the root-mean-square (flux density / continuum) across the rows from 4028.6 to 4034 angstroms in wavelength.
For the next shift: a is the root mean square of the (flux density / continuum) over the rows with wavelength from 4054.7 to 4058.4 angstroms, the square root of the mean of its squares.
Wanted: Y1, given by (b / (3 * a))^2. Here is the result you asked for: 0.14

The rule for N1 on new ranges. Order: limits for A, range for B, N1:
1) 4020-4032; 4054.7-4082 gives 0.05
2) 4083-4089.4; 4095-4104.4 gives -0.12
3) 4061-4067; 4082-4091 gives 0.02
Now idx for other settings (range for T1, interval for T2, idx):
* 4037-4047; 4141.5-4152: 4.05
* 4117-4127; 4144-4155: 4.06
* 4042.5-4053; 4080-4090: 4.03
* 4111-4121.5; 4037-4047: 4.07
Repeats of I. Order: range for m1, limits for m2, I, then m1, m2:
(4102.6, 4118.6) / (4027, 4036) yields 0.02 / 1.70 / 1.68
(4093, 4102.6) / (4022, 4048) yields 0.07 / 1.74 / 1.68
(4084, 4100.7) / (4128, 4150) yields 0.17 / 1.72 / 1.55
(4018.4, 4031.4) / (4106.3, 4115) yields 0.01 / 1.72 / 1.71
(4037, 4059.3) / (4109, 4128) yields 0.06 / 1.62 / 1.68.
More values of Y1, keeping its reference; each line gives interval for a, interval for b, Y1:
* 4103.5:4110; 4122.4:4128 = 0.10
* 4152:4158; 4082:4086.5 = 0.17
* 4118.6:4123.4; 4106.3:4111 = 0.11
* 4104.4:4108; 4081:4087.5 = 0.11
